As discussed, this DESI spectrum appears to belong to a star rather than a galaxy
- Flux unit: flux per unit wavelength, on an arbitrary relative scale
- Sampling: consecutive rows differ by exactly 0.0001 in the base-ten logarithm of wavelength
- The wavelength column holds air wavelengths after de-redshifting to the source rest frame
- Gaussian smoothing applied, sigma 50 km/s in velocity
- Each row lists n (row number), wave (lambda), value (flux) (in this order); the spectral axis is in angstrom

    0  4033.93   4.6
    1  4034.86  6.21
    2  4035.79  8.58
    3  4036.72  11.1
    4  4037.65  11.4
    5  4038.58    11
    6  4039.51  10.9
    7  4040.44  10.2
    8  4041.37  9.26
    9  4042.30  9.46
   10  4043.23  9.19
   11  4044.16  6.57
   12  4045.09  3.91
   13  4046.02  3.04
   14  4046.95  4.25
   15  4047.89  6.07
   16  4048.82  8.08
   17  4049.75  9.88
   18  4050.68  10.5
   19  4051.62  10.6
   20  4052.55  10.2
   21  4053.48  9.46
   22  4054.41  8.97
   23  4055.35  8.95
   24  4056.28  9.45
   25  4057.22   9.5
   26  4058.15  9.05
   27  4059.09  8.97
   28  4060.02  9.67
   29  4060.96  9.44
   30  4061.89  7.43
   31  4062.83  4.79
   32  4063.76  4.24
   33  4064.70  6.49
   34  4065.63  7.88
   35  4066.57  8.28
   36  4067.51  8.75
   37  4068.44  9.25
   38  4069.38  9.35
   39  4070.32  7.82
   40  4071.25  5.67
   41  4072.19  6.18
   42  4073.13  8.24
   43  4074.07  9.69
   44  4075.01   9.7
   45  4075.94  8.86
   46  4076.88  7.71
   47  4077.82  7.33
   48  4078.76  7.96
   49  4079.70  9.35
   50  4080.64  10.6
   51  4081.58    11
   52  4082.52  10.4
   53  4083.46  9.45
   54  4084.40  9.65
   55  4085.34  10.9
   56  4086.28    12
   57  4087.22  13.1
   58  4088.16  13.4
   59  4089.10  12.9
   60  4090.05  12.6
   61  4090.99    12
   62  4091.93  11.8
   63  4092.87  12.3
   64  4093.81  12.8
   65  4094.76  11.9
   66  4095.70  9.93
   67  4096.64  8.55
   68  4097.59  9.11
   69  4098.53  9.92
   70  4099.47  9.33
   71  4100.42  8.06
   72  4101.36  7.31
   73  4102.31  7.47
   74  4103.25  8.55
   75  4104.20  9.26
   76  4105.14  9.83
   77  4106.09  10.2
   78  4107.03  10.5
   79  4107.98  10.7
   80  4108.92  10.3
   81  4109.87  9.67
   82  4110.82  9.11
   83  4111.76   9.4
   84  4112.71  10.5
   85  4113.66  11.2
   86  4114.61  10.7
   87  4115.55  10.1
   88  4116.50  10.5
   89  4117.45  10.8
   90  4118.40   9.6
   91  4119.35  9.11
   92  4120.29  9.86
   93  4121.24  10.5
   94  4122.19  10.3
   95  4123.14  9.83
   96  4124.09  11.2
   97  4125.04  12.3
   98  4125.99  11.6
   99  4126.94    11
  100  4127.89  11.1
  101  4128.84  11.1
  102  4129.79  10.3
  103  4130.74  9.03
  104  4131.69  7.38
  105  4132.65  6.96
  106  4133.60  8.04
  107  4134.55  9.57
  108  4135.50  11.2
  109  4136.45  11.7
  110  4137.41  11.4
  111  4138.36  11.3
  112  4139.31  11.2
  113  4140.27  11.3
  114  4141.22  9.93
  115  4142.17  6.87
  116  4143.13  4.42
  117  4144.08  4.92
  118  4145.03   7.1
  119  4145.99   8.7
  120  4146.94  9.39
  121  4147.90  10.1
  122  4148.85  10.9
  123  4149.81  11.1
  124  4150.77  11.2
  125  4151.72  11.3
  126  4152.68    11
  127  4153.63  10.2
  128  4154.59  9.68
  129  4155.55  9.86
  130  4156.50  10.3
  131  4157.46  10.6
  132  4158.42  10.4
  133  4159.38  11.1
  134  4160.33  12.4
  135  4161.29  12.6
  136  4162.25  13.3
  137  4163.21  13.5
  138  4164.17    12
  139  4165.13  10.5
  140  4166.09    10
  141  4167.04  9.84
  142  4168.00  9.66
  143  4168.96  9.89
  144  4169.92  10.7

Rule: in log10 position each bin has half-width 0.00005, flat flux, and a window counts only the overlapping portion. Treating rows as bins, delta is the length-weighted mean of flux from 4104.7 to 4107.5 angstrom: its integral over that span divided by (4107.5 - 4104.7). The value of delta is 10.2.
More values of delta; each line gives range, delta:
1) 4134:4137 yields 10.8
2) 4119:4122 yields 9.9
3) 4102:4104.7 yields 8.5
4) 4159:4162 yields 12.2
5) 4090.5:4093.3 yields 12.1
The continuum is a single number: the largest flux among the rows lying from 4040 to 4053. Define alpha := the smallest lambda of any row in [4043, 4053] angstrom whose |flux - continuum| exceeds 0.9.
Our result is 4043.23 angstrom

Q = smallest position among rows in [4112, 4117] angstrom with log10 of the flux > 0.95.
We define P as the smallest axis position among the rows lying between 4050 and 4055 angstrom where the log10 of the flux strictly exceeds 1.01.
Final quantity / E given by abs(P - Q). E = 62.0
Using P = 4050.68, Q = 4112.71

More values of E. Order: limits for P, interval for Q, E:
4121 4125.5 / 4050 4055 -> 70.6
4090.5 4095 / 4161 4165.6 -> 70.3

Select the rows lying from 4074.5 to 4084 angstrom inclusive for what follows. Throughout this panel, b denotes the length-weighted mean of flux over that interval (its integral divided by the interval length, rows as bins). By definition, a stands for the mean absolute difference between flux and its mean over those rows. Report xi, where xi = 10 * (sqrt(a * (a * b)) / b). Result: 3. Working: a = 1.0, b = 9.2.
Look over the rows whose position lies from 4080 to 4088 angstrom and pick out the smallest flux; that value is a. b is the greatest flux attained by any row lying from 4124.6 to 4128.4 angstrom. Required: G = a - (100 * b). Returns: -1221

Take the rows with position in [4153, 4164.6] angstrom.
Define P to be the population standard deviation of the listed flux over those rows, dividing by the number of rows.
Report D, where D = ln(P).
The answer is 0.3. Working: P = 1.3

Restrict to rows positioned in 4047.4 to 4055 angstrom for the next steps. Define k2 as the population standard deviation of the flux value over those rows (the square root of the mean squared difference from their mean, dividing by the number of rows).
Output 1.4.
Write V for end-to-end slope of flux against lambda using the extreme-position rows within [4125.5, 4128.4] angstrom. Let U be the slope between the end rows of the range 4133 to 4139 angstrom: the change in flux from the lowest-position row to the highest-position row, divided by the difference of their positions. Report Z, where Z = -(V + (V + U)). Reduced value -0.2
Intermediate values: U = 0.68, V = -0.3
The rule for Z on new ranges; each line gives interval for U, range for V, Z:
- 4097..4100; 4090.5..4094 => -0.7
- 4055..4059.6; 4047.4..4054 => -1.2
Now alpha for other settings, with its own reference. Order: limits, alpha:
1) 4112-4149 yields 4118.40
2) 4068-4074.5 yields 4068.44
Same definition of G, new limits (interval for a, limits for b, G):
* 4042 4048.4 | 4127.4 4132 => -1107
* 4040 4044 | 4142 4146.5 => -861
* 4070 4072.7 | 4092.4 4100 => -1274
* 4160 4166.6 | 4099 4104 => -923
